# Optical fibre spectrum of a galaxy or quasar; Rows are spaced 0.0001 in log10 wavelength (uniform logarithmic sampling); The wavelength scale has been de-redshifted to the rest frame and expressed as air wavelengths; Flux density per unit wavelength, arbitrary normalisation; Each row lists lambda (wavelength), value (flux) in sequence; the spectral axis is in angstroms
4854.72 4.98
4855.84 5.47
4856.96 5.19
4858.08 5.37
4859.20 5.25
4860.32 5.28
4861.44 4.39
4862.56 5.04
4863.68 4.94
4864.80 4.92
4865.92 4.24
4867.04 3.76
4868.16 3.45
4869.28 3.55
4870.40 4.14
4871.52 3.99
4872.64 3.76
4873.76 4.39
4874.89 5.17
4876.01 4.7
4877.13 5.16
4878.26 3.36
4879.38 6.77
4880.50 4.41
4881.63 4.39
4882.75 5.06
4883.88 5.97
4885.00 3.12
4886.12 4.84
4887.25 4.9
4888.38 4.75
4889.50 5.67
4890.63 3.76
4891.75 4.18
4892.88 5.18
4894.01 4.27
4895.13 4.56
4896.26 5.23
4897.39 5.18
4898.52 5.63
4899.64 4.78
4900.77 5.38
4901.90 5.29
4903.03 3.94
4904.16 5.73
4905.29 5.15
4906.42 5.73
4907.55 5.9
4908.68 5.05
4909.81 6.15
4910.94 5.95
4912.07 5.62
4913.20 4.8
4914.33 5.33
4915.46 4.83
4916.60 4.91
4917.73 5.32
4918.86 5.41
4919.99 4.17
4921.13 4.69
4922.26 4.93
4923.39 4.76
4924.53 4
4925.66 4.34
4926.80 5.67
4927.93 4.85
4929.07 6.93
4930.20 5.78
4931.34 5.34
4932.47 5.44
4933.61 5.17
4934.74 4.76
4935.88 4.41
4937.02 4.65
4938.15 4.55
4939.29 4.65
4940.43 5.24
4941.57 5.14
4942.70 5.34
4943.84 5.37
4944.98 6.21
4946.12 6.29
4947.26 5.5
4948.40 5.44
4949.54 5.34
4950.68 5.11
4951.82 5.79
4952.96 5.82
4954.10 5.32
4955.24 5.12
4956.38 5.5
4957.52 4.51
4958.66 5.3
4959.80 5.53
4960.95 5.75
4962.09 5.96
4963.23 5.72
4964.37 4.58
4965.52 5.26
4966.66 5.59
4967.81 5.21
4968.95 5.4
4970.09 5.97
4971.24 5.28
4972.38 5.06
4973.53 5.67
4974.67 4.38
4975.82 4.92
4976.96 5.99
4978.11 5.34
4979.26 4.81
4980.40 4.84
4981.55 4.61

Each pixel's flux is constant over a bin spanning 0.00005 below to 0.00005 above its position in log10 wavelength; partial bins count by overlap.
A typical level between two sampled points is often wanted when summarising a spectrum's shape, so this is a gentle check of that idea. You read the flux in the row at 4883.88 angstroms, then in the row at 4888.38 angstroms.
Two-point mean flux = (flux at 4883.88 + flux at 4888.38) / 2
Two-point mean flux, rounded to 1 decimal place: 5.4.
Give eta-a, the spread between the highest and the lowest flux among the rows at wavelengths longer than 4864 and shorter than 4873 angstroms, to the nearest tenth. 1.5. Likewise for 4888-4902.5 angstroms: 1.9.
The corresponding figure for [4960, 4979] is 1.6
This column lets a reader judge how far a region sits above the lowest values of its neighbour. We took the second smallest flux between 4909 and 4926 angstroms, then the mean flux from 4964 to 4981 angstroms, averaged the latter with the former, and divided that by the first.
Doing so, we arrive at 1.13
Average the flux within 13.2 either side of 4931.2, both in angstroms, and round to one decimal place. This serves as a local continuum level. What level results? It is 5.0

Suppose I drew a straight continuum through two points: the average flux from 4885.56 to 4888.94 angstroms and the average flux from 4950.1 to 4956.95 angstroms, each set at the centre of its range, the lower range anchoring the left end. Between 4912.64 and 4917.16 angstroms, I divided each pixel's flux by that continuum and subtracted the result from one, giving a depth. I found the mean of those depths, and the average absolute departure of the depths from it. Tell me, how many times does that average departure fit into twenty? 553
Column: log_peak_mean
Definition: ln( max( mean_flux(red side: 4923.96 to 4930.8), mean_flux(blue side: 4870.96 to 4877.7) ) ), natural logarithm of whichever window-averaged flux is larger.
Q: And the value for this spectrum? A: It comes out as 1.66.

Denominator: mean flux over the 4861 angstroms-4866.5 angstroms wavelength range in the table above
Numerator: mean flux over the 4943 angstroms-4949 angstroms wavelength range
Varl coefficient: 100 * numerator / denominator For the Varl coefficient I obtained 122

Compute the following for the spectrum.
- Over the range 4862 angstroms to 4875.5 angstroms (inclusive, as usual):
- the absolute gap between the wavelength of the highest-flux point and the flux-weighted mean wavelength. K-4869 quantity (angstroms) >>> 6.3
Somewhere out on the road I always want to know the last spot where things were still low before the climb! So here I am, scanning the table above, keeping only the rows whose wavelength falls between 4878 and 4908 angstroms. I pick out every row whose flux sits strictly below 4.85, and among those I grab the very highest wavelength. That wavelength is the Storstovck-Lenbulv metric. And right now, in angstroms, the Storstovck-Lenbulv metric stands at 4903.03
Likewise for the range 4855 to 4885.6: 4885.00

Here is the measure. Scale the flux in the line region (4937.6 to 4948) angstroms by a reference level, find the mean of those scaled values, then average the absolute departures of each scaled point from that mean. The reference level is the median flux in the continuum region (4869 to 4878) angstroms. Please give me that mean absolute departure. 0.10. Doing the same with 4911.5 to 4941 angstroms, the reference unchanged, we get 0.11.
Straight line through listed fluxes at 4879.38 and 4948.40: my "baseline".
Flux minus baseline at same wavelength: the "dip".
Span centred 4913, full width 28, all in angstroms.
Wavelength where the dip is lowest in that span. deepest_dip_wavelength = 4903.03 angstroms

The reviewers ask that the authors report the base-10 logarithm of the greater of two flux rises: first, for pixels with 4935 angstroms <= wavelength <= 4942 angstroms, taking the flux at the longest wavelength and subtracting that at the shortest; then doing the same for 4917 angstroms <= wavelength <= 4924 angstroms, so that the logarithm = -0.14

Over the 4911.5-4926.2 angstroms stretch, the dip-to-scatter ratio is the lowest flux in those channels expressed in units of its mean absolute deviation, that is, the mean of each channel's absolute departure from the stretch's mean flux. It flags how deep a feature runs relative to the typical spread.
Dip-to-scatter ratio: 11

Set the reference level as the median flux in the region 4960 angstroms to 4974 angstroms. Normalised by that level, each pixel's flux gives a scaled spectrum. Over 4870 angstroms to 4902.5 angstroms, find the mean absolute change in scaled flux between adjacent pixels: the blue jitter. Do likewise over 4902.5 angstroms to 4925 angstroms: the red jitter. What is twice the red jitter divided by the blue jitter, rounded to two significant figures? 1.3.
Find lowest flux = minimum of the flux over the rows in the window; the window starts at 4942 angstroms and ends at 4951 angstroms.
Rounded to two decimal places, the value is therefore 5.11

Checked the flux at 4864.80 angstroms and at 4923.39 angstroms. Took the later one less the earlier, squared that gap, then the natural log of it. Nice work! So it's -3.7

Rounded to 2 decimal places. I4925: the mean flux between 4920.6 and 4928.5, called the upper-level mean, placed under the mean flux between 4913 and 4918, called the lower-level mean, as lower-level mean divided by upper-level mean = 1.06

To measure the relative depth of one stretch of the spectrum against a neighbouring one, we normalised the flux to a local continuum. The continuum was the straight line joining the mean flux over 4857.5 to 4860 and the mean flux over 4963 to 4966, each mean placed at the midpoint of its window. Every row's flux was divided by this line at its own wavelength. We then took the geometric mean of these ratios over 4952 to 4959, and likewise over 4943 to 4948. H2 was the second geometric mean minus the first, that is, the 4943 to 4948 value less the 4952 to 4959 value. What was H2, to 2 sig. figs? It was 0.11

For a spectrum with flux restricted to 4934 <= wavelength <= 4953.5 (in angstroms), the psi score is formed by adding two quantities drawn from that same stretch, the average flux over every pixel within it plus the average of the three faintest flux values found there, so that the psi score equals 9.8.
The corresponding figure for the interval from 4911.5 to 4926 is 9.0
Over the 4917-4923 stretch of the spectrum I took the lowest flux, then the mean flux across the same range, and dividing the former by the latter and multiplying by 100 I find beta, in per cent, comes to 85.0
